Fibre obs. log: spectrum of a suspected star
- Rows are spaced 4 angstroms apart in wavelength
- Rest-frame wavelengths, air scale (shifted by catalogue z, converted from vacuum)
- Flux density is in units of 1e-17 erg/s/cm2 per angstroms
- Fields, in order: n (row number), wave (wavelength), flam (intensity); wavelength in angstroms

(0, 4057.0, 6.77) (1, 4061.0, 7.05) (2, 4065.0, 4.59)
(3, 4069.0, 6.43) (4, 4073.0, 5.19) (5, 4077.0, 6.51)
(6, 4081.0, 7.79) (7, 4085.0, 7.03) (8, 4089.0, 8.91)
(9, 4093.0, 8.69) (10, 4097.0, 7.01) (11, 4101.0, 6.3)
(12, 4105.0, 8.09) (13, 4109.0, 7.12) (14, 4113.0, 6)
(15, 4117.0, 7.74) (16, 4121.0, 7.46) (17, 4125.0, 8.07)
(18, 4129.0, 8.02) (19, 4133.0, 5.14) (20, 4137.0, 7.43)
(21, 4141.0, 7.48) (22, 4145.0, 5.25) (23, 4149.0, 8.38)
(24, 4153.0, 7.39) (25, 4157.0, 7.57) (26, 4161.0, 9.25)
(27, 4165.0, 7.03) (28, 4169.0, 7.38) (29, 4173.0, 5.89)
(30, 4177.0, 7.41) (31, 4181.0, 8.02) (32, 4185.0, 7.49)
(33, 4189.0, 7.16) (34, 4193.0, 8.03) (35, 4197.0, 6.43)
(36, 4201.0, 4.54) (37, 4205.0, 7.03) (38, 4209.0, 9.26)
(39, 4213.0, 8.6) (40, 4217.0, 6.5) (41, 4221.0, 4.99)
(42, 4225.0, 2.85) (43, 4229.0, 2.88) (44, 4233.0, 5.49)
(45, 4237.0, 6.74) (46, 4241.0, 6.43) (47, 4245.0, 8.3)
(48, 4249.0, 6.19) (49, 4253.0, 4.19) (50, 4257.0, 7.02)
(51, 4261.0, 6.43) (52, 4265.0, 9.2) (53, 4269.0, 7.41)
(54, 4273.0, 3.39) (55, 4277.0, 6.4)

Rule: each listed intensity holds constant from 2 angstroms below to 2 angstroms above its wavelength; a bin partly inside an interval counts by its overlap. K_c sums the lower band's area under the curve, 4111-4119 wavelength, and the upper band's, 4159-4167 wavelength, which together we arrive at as 120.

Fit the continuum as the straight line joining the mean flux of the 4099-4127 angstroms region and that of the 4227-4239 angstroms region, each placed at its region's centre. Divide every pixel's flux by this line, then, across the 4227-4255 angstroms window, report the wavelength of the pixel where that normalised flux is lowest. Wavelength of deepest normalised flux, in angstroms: 4229.0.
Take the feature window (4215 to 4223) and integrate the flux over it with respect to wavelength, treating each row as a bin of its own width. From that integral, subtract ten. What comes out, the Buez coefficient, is 36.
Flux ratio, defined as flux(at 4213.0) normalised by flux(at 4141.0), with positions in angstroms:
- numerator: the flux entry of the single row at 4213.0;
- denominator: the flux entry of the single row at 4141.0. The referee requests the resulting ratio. 1.1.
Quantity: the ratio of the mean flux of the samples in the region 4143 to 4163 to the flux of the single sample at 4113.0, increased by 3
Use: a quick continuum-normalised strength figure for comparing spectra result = 4.26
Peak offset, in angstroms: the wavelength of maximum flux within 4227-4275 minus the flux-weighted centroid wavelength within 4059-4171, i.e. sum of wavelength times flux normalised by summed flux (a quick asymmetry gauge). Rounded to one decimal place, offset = 148.5 angstroms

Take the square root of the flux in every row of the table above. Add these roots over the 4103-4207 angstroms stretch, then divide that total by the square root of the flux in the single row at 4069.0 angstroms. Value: 27.4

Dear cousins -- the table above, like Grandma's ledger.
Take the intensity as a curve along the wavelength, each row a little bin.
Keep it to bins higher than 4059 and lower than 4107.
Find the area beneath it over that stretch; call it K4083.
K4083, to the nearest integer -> 334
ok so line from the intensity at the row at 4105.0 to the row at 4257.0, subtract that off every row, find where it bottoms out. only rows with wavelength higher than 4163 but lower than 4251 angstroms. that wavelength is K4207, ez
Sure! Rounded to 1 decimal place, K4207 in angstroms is 4225.0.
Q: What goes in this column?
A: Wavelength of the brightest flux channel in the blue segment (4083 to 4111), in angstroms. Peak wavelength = 4089.0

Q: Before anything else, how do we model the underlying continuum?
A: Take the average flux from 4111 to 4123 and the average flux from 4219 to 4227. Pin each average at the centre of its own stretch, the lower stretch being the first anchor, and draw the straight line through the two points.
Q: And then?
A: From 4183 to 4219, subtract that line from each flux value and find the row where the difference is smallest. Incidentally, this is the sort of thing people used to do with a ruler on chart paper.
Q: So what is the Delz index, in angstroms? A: 4201.0 angstroms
